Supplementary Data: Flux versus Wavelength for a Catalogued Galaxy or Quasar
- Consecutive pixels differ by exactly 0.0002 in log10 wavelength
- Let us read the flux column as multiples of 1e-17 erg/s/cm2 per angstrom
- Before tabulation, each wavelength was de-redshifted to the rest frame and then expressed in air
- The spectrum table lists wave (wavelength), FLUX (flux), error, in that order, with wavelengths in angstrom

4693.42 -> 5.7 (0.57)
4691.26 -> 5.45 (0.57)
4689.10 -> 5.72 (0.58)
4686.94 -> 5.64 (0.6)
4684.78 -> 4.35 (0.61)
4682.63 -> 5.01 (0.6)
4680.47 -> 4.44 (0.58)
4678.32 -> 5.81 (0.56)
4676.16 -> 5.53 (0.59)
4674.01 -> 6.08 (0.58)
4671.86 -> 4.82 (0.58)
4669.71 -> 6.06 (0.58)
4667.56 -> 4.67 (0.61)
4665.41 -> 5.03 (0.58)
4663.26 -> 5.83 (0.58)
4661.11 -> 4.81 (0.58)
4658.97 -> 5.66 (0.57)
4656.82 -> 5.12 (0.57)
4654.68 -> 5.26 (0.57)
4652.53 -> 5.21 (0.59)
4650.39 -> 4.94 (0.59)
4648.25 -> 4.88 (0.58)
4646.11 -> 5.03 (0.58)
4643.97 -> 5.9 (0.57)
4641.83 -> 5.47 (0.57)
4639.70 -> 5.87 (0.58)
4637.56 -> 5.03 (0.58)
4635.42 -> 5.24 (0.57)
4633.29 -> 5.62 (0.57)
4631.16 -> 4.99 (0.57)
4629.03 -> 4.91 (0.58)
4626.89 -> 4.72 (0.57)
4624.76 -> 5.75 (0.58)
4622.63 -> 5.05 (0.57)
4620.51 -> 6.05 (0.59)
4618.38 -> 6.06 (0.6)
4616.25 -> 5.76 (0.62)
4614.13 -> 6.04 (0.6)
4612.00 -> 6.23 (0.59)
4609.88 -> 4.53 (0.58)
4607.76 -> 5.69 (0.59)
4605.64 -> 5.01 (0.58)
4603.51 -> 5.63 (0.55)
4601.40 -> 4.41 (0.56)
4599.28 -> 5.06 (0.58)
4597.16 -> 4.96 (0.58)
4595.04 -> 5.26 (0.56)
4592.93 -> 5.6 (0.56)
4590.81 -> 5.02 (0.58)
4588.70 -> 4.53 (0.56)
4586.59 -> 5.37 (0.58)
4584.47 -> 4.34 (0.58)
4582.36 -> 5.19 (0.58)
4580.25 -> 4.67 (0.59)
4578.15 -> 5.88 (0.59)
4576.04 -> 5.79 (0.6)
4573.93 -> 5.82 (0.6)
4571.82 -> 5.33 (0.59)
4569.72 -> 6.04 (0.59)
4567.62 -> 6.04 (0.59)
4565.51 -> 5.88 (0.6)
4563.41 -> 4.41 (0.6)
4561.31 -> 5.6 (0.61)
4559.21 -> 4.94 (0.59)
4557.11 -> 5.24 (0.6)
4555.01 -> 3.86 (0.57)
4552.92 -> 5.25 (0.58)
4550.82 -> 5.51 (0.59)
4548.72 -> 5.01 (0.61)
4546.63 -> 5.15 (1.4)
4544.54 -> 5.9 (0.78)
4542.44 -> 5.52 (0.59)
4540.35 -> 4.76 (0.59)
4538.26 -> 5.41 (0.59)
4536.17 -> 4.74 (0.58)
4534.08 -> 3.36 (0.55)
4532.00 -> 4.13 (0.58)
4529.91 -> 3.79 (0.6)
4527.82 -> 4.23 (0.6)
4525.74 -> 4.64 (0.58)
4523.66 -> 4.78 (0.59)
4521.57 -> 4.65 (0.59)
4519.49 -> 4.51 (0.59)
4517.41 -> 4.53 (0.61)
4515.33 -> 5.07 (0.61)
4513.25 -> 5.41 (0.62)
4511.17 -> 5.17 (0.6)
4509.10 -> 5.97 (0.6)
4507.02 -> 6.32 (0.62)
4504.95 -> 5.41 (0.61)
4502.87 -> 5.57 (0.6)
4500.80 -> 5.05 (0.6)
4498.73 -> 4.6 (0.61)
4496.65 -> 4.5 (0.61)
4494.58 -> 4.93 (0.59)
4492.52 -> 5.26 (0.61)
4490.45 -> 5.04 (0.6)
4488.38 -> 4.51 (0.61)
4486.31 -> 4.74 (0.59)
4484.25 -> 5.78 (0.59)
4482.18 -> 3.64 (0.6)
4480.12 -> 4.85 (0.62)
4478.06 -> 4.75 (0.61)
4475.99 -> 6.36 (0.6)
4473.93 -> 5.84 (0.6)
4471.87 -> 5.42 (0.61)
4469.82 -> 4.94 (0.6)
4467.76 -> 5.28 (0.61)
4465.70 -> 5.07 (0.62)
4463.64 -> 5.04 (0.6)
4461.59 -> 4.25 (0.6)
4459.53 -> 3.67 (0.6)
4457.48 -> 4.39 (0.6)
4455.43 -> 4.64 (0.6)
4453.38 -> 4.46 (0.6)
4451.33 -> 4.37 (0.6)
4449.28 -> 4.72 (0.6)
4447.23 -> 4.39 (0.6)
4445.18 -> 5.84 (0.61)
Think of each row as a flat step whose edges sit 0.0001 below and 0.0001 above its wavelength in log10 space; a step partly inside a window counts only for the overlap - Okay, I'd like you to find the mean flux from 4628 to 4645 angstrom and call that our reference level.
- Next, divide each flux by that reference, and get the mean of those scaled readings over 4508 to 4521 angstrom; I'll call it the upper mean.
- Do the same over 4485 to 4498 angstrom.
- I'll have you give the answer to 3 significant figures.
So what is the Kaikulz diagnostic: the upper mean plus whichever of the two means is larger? 1.90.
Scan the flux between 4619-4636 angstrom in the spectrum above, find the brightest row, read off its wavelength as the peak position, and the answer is 4620.51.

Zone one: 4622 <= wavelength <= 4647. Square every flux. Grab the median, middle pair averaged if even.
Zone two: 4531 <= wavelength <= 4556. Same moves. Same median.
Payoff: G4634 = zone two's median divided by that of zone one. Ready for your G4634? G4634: 0.97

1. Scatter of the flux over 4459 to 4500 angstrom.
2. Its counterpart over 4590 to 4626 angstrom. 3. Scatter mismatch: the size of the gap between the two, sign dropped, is 0.11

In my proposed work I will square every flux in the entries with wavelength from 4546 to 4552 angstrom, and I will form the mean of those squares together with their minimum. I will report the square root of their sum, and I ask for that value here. 7.24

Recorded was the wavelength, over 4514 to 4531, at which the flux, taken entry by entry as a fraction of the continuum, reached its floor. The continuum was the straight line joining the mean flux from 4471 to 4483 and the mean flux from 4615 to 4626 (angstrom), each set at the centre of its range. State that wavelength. 4529.91 angstrom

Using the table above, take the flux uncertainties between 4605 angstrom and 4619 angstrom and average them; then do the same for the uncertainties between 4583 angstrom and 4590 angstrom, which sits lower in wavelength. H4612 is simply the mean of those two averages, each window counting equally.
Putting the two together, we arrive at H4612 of 0.58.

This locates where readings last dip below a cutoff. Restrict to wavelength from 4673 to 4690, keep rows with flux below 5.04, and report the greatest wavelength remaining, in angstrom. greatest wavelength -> 4684.78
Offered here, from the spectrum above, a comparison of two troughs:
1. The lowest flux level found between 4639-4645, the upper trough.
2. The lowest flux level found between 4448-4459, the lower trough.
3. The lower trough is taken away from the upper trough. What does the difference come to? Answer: 1.1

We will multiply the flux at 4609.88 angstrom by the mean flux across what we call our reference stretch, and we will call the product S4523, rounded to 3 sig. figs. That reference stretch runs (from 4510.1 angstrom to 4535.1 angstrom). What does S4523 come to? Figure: 20.5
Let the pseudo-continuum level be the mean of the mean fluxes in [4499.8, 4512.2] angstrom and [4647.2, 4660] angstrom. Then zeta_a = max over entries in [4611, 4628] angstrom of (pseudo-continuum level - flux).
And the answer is 0.7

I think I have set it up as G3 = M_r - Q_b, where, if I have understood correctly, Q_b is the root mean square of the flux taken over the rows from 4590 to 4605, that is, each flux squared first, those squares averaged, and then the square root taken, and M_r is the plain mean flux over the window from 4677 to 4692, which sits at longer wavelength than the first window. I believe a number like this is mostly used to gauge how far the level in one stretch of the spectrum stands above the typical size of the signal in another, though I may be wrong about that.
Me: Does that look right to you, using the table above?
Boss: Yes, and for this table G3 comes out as 0.1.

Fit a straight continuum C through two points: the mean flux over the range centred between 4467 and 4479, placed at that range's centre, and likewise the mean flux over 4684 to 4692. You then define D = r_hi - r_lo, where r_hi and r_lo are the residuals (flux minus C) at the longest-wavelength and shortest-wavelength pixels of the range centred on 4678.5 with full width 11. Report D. -1.1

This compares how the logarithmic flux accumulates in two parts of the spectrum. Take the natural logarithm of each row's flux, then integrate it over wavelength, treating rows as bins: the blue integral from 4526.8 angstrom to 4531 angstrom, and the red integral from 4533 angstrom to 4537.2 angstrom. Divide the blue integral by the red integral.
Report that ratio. 1.00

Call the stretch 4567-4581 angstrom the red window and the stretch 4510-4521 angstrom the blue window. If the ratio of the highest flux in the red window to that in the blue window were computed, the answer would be 1.12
